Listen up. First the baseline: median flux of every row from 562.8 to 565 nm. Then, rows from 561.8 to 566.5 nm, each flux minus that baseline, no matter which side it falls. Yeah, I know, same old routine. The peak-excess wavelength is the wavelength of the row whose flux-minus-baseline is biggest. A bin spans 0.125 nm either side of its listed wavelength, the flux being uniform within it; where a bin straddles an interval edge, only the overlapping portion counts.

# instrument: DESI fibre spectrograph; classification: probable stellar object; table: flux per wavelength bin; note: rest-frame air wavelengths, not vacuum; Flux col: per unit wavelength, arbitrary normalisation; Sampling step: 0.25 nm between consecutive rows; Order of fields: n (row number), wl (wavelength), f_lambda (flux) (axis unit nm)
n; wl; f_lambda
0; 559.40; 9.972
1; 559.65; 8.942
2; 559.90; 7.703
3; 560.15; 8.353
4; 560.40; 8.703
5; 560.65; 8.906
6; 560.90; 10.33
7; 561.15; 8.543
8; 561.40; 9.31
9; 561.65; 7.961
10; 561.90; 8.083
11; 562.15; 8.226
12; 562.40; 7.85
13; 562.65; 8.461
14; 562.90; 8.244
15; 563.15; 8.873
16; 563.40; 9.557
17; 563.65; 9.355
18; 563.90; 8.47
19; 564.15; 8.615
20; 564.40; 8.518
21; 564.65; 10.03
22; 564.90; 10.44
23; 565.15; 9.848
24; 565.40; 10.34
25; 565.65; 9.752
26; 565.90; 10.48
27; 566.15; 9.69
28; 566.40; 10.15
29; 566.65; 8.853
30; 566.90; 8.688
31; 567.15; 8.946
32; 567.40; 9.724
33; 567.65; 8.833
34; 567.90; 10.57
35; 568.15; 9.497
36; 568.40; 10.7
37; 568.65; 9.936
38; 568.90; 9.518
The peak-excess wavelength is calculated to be 565.90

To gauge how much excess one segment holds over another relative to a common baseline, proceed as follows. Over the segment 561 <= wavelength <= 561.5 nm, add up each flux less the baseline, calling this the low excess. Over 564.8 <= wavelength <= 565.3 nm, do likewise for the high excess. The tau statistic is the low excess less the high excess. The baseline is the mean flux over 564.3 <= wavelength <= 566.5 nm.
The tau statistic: -2.4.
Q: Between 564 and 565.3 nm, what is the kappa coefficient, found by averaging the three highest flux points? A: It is 10.1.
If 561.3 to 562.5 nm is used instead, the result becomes 8.5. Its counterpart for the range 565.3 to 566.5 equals 10.3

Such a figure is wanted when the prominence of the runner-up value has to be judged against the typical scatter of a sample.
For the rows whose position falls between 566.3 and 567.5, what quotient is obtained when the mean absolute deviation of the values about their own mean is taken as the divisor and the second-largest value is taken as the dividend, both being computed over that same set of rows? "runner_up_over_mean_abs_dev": 18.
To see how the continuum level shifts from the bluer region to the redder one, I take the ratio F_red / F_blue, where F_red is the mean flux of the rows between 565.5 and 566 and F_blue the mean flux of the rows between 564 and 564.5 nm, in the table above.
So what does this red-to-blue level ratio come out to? 1.18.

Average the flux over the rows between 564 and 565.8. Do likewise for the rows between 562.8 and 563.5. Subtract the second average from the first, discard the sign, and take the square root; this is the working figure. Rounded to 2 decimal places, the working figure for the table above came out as 0.87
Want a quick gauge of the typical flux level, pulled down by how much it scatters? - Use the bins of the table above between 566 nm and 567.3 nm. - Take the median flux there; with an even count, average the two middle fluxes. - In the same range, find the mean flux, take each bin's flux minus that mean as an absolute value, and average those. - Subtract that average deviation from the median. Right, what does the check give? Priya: 8.4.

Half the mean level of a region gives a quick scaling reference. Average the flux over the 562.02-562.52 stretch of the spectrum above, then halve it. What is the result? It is 4.0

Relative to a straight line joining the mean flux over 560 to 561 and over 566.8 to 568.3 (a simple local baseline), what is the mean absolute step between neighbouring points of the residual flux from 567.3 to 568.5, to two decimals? 1.23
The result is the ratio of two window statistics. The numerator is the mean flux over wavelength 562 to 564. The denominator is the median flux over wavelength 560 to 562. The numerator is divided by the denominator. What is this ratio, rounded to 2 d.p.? 1.00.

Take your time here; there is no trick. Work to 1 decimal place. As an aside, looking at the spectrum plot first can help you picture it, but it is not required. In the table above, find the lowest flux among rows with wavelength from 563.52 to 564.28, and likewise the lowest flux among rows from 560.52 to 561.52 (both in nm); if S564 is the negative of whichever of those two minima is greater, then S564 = -8.5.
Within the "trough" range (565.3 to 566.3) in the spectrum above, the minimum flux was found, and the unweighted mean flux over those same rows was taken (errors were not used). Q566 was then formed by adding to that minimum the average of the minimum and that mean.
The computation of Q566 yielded 19.6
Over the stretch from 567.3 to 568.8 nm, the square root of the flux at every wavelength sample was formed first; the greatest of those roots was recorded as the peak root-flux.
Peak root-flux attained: 3.27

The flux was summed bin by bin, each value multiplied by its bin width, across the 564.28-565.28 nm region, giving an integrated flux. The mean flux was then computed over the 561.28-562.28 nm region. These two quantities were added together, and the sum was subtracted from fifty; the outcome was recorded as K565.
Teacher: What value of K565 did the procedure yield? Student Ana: 31.9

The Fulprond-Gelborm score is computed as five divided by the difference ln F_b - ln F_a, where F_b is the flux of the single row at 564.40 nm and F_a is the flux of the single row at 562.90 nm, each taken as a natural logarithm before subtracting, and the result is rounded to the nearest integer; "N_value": 153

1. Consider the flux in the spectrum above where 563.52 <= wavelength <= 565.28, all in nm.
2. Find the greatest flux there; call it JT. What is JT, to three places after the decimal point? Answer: 10.440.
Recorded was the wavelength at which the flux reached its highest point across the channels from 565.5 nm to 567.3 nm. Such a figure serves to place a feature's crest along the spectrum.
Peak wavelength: 565.90 nm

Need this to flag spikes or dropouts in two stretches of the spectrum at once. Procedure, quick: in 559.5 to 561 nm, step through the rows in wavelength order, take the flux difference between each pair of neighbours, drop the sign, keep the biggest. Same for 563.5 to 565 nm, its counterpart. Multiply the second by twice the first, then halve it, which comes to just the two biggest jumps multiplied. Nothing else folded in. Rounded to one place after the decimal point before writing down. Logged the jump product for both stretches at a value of 2.2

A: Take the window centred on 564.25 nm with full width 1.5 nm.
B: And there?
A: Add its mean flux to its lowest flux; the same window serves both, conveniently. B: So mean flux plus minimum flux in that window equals 17.7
